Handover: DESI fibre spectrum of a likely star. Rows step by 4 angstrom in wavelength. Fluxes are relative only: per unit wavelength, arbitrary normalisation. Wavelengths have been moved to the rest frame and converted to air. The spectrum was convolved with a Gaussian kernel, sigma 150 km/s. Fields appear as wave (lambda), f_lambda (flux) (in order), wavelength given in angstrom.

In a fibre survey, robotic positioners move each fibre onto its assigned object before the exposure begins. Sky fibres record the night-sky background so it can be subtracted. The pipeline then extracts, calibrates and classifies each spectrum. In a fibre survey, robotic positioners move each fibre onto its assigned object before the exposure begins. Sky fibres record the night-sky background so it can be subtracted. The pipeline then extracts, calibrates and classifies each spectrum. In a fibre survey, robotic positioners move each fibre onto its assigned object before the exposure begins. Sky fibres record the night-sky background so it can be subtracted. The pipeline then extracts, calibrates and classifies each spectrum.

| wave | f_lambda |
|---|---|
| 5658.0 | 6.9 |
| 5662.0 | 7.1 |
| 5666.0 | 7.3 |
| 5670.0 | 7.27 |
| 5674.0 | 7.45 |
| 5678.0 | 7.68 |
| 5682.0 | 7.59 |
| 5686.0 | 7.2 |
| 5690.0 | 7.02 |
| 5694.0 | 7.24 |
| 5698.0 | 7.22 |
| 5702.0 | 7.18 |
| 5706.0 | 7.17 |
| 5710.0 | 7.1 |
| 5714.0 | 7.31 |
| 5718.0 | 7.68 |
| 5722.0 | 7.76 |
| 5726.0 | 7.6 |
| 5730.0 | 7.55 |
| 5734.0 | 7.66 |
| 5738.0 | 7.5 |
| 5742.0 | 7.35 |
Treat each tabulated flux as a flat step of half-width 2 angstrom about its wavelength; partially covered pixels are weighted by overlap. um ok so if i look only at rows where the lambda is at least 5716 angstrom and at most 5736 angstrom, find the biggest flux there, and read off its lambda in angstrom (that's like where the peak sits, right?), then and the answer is 5722.0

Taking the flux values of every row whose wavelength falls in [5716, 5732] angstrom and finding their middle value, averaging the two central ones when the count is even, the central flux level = 7.64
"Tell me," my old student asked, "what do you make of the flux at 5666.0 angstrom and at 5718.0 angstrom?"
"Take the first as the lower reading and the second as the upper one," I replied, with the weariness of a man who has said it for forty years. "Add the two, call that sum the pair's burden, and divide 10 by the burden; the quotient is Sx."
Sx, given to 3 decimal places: 0.668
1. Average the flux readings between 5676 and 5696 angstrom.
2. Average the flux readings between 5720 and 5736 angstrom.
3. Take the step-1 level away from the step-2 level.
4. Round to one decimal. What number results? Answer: 0.3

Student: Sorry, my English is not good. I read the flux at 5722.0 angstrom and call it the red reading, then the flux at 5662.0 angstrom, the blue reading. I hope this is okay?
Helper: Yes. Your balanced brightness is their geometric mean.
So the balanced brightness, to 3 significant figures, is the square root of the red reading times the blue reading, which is 7.42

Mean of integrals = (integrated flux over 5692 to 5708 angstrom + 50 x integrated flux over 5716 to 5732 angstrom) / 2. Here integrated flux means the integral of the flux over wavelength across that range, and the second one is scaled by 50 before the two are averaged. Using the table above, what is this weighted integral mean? 3117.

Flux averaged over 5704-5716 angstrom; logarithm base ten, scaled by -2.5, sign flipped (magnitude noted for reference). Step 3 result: 2.14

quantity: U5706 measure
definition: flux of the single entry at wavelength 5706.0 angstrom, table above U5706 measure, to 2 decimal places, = 7.17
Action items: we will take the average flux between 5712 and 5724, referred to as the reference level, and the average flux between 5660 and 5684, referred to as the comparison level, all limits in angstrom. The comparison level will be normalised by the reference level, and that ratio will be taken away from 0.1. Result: -0.88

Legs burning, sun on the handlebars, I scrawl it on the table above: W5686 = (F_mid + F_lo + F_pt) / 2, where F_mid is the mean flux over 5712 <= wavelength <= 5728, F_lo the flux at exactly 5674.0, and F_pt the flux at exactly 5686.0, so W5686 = 11.1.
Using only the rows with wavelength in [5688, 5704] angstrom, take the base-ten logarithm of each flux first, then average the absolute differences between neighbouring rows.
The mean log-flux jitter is 0.006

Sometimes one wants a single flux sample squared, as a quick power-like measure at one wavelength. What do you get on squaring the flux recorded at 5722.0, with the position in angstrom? 60.2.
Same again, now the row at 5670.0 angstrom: 52.9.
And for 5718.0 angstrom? 59.0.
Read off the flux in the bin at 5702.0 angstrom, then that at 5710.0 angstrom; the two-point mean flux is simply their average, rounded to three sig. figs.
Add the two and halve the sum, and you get 7.14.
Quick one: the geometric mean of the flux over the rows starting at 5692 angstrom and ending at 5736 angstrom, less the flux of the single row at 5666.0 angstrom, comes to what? 0.1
